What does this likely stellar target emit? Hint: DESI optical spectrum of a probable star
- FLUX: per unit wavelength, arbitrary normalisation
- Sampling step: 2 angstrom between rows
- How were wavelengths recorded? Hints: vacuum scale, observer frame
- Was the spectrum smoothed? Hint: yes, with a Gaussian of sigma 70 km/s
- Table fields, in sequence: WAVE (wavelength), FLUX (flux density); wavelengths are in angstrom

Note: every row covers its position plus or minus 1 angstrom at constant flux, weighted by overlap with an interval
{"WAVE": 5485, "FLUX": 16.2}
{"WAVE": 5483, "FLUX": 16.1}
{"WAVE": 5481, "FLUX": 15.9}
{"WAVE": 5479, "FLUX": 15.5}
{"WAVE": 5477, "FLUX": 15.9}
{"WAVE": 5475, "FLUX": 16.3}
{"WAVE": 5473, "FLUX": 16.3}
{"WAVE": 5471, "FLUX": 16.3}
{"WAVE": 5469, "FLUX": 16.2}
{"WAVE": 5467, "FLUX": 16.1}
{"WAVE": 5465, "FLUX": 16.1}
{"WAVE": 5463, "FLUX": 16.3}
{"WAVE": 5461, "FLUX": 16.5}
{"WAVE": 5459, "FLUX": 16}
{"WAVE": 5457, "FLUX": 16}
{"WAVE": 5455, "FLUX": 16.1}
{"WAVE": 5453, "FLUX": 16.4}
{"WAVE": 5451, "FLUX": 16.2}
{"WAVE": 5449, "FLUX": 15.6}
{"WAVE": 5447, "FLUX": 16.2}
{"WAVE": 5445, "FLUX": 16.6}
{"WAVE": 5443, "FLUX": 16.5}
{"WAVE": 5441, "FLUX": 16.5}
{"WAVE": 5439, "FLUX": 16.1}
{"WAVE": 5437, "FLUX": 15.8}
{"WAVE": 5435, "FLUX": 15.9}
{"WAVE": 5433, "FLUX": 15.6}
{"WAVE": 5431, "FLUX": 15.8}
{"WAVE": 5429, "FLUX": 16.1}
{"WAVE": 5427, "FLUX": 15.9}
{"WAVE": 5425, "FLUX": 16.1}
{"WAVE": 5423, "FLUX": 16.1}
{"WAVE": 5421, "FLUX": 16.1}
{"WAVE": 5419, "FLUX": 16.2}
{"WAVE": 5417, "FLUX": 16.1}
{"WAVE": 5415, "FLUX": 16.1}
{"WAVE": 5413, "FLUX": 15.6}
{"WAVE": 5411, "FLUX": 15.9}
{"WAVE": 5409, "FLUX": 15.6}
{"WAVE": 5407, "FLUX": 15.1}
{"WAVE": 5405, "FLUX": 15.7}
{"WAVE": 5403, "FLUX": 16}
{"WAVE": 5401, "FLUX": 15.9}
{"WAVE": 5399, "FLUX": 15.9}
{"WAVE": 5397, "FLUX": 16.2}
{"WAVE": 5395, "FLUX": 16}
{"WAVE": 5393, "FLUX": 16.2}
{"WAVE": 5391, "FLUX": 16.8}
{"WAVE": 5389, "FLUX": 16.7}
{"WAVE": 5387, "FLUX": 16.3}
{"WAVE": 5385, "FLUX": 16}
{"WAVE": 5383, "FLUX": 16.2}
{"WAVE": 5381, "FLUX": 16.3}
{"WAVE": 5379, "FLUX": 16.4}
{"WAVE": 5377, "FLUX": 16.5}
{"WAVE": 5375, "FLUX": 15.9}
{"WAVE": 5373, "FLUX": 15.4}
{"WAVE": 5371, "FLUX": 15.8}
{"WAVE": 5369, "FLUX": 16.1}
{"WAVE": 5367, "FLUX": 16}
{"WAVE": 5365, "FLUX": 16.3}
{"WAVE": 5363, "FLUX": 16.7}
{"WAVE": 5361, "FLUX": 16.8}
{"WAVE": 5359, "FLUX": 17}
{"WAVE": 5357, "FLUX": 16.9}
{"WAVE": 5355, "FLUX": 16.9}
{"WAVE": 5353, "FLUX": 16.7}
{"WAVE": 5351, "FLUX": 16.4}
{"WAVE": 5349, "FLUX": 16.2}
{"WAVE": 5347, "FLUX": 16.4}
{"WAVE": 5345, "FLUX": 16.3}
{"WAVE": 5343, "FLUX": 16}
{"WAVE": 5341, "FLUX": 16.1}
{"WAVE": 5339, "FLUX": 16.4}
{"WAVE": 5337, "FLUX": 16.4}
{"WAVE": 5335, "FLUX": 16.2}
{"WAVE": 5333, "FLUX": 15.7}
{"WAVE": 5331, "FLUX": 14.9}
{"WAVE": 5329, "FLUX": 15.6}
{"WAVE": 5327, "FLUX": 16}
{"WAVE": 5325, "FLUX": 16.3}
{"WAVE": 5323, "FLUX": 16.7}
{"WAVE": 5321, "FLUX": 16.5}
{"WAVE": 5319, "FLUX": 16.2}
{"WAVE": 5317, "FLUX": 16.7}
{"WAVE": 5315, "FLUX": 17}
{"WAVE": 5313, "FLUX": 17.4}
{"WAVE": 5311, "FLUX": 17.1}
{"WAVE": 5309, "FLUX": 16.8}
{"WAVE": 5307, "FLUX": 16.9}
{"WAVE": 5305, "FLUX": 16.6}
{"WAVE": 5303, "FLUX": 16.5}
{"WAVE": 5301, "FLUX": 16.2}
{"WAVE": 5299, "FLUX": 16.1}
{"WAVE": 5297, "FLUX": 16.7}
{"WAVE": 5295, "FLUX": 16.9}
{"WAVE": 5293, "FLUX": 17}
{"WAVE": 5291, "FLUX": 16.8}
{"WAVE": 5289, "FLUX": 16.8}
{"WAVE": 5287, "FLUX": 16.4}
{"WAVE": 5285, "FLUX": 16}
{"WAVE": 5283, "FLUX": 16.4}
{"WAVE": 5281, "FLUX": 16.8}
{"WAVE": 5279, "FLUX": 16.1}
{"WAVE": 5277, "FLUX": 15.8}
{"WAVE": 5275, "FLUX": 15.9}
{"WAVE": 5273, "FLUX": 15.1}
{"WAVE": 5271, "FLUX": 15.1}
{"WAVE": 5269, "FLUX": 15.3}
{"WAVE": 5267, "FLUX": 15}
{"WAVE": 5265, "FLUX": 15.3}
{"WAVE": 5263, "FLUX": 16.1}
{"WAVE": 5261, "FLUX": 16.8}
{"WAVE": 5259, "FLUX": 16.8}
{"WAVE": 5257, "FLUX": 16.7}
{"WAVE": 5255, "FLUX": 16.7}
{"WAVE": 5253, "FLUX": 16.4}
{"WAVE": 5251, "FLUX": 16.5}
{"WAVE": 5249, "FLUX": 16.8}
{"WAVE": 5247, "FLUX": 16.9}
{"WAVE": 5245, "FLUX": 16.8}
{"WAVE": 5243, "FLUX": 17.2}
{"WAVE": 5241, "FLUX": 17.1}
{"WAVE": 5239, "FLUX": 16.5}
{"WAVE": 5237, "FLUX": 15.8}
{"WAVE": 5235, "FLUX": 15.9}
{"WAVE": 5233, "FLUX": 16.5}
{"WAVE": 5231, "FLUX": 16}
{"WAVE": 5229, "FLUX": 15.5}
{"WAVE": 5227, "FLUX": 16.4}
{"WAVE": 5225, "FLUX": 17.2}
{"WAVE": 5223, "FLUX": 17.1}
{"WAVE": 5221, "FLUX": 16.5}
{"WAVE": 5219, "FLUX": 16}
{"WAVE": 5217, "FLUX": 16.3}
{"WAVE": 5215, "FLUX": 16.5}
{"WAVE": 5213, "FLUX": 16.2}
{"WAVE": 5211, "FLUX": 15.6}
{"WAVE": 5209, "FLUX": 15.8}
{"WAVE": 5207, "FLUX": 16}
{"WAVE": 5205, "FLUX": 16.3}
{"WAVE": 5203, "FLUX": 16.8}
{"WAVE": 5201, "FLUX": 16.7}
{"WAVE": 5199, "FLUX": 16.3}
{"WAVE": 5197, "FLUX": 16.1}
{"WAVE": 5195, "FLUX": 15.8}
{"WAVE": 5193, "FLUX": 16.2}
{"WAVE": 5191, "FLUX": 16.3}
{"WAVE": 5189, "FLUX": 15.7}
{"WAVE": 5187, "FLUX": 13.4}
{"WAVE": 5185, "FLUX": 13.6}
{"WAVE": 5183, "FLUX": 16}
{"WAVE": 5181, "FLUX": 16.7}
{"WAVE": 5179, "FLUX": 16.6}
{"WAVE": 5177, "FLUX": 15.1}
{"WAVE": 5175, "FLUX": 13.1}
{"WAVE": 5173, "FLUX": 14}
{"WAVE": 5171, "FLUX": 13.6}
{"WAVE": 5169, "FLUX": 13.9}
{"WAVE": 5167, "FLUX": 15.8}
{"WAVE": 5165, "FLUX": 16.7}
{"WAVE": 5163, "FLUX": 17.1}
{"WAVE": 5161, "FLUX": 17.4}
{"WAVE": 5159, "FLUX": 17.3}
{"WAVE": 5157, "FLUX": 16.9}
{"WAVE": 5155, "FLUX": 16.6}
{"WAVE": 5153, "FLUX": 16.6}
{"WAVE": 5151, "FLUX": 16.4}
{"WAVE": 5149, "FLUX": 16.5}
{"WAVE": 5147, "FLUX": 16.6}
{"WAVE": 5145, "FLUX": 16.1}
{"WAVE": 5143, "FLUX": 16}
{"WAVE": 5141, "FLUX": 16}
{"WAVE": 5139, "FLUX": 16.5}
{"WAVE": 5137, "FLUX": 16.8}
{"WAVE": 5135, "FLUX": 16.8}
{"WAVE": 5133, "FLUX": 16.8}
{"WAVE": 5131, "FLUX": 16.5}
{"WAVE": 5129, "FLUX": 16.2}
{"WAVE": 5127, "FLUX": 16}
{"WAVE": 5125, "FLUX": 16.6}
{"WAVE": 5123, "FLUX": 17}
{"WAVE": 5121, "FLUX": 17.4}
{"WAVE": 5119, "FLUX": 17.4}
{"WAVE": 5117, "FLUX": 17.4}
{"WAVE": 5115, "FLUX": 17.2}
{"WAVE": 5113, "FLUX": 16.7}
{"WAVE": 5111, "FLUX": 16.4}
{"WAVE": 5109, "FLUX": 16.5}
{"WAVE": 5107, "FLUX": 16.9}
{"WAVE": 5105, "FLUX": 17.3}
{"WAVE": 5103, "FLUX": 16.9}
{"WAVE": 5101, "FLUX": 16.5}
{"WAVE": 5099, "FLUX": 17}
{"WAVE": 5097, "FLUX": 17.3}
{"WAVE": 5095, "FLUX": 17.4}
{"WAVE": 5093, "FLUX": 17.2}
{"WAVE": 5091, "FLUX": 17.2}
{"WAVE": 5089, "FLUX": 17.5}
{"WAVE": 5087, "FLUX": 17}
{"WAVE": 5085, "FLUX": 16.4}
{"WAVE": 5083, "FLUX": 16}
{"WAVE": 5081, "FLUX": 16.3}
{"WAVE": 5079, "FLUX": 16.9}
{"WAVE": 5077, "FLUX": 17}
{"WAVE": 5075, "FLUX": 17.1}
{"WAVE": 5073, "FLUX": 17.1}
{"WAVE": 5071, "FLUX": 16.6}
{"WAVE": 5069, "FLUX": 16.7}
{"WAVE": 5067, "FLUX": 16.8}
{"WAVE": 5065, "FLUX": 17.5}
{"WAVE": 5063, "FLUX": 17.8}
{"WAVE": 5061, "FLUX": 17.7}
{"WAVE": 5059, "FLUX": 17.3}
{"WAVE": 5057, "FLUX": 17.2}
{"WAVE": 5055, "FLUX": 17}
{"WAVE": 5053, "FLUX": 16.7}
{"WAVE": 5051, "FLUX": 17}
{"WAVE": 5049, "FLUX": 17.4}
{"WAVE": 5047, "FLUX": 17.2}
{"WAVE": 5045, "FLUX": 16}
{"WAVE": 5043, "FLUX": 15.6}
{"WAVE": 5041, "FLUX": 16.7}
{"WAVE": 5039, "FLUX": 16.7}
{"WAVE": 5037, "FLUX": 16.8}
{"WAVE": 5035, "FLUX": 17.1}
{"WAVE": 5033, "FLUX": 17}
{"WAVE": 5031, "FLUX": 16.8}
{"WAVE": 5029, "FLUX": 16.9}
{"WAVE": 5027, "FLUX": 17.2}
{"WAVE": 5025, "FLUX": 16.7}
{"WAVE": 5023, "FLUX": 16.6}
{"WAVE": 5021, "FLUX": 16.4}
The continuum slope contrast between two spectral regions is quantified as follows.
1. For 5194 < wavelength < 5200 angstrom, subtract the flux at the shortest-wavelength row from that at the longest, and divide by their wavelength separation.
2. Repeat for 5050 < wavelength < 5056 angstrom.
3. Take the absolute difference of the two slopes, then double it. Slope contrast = 0.25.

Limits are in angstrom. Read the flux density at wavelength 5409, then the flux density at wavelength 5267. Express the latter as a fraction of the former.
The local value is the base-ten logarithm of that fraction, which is -0.017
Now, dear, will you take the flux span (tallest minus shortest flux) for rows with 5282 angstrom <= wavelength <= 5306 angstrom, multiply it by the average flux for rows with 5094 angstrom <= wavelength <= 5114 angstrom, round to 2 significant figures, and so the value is 17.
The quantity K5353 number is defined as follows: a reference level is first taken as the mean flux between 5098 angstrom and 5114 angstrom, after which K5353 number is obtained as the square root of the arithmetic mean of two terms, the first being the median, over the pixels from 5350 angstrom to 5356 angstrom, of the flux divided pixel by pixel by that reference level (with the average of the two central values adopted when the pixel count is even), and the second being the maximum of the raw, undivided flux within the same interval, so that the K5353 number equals 2.99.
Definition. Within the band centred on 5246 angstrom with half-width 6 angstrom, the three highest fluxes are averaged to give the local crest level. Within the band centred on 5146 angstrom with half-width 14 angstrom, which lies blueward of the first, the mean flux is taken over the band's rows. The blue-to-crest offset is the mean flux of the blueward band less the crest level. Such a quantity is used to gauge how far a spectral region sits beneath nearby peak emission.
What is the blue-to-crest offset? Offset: -0.5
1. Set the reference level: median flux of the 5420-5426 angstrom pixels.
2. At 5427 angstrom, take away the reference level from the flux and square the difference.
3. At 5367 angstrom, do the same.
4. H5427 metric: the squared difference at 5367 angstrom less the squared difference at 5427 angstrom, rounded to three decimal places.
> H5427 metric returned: -0.030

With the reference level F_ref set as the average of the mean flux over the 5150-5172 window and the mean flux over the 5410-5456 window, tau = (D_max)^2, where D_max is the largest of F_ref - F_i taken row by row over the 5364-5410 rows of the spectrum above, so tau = 1.08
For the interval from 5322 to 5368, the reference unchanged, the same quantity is 1.53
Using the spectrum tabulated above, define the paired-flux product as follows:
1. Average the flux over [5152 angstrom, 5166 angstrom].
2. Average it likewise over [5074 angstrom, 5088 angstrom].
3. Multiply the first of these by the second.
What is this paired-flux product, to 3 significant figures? 282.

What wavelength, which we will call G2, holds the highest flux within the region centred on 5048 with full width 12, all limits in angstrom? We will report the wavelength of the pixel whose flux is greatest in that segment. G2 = 5049 angstrom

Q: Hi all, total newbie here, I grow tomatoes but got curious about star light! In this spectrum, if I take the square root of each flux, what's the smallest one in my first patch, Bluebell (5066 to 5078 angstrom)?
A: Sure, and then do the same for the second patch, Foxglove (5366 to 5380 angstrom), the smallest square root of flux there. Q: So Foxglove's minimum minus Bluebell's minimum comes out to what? -0.15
